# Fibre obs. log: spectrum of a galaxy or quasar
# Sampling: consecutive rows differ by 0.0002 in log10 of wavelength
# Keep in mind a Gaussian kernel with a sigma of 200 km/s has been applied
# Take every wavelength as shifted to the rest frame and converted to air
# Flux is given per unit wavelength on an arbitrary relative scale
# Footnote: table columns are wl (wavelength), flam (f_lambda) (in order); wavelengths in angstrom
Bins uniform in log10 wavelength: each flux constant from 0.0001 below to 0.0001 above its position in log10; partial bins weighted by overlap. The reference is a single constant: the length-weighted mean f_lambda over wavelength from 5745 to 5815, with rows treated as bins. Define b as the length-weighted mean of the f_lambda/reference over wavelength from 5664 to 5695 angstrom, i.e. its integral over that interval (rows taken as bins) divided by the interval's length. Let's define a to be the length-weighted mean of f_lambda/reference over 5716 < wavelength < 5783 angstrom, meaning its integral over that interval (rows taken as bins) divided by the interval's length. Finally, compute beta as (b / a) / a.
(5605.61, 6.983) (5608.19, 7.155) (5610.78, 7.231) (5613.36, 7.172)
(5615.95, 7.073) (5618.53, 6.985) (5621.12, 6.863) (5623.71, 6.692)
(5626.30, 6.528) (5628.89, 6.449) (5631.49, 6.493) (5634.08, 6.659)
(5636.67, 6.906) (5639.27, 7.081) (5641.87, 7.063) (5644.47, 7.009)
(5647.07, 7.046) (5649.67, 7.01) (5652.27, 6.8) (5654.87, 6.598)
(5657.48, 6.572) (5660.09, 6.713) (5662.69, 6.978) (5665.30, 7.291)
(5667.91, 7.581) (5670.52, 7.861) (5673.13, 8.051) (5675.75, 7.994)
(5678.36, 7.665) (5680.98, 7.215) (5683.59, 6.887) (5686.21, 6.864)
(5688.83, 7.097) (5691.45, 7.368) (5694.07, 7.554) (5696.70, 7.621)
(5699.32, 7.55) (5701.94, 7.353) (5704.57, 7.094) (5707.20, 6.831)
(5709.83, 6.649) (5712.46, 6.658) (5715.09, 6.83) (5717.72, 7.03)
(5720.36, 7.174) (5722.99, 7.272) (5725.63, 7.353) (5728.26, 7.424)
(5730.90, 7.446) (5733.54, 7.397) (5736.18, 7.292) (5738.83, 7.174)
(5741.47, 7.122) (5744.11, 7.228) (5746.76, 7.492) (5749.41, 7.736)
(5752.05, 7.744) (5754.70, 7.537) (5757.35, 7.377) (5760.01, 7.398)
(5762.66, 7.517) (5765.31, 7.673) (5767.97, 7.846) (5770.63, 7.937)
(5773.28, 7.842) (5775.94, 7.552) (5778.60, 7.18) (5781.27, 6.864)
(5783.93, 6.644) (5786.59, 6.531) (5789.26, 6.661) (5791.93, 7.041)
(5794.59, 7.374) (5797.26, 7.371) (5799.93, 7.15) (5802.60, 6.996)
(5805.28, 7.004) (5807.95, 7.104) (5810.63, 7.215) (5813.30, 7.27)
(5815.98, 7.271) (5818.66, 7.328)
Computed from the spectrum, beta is 0.99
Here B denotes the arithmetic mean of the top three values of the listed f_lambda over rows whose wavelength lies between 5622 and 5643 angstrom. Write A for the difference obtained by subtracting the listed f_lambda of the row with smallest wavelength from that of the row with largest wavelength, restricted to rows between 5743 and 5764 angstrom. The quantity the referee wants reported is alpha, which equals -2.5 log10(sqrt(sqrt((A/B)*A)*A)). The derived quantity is 1.9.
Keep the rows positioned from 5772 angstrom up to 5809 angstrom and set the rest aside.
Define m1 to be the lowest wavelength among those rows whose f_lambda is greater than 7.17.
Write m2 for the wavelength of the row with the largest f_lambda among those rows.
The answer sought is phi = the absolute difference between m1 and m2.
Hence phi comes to 0.0 angstrom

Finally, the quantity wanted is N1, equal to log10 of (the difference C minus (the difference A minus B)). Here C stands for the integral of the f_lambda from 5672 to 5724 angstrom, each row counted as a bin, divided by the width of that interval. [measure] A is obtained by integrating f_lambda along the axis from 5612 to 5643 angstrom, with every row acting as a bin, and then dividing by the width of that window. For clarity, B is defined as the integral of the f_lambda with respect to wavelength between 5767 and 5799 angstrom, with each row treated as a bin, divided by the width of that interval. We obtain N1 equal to 0.883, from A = 6.83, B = 7.23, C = 7.234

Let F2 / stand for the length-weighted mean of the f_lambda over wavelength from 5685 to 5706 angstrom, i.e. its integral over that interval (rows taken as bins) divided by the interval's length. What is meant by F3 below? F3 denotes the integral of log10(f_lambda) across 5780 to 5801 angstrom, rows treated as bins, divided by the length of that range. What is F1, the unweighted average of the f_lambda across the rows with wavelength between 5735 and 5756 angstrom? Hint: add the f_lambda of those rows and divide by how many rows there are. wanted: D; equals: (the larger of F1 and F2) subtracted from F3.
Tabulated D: -6.57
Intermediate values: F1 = 7.42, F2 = 7.31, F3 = 0.842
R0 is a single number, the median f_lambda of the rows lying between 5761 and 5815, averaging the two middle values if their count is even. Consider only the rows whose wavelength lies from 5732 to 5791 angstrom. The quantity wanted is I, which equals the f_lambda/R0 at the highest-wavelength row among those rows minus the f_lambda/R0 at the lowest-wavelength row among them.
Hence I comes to -0.10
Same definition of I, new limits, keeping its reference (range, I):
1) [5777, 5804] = -0.03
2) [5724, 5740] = -0.02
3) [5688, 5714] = -0.06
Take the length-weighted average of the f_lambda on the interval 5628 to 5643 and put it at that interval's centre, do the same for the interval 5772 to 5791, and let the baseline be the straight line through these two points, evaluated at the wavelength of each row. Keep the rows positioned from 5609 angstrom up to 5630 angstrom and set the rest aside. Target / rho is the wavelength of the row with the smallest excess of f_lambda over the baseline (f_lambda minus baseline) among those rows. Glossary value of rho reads 5628.89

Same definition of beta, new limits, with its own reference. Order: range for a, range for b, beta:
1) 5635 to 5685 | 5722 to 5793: 1.04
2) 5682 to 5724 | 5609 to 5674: 1.01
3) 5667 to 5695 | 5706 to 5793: 0.95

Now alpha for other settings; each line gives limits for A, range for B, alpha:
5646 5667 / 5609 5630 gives 2.1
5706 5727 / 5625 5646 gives 1.2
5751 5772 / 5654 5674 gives 2.3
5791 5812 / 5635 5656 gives 2.4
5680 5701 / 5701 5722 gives 1.7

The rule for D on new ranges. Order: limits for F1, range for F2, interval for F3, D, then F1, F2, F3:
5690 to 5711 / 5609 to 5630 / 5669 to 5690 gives -6.38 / 7.25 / 6.88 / 0.872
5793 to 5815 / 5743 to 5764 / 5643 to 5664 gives -6.67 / 7.19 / 7.51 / 0.835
